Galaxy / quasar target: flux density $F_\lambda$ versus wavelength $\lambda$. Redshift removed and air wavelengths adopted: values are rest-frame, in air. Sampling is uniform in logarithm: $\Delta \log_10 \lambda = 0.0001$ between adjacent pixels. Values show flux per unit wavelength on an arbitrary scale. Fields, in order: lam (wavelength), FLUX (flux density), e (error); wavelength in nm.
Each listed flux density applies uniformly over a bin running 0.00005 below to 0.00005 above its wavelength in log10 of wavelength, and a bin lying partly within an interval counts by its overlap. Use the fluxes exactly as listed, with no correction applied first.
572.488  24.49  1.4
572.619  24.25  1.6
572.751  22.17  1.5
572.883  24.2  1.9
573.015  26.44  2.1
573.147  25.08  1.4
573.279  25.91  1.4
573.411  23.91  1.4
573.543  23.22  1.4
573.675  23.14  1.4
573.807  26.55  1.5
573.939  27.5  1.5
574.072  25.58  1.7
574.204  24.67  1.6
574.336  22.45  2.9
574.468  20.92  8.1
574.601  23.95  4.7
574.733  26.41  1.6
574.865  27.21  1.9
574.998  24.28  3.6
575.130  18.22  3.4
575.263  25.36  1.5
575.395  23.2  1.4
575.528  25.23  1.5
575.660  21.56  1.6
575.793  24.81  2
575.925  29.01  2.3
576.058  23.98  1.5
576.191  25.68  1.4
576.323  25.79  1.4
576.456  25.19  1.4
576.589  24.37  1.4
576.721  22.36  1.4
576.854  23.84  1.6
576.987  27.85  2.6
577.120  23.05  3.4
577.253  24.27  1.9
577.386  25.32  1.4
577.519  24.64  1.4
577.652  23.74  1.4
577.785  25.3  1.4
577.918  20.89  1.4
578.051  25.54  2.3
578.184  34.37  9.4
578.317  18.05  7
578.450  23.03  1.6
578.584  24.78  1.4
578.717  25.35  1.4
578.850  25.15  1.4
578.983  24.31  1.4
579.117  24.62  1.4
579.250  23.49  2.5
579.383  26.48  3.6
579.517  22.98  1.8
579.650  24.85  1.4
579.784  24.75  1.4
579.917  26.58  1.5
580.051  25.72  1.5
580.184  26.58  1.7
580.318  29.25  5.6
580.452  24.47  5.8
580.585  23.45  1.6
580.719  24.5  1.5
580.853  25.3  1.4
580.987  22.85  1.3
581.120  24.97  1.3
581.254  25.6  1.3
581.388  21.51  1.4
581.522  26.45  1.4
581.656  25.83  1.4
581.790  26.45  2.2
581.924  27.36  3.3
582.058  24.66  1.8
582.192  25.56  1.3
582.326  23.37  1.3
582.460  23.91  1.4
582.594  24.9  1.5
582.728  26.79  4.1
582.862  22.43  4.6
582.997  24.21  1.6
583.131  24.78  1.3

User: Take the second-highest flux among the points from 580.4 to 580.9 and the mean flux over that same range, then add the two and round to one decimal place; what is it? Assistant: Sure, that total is 48.9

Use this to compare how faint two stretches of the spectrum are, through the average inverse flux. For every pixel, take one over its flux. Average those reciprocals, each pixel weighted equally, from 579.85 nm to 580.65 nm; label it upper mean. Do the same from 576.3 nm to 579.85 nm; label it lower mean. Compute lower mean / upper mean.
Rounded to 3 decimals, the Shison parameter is 1.063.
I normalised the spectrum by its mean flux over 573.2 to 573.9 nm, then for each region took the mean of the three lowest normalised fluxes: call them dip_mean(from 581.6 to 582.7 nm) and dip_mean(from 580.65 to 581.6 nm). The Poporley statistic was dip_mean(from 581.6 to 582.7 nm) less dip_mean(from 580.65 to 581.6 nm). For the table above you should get 0.04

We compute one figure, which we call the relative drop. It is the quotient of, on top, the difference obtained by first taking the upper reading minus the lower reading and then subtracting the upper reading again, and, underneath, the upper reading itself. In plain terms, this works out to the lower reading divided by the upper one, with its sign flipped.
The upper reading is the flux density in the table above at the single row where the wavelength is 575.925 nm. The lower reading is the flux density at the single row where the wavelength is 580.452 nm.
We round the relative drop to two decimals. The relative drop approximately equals -0.84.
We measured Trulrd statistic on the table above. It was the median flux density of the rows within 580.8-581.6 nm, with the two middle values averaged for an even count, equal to 25.1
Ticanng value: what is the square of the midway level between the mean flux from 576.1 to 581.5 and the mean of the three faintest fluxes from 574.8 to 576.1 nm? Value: 524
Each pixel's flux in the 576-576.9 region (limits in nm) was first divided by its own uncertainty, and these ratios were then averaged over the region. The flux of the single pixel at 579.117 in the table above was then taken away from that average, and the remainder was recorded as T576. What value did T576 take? -7.6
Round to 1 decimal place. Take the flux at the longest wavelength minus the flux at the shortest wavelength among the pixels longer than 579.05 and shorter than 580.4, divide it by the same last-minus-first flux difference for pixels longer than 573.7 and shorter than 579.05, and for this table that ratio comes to -2.1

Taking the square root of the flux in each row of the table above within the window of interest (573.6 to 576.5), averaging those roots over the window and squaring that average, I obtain 24.5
